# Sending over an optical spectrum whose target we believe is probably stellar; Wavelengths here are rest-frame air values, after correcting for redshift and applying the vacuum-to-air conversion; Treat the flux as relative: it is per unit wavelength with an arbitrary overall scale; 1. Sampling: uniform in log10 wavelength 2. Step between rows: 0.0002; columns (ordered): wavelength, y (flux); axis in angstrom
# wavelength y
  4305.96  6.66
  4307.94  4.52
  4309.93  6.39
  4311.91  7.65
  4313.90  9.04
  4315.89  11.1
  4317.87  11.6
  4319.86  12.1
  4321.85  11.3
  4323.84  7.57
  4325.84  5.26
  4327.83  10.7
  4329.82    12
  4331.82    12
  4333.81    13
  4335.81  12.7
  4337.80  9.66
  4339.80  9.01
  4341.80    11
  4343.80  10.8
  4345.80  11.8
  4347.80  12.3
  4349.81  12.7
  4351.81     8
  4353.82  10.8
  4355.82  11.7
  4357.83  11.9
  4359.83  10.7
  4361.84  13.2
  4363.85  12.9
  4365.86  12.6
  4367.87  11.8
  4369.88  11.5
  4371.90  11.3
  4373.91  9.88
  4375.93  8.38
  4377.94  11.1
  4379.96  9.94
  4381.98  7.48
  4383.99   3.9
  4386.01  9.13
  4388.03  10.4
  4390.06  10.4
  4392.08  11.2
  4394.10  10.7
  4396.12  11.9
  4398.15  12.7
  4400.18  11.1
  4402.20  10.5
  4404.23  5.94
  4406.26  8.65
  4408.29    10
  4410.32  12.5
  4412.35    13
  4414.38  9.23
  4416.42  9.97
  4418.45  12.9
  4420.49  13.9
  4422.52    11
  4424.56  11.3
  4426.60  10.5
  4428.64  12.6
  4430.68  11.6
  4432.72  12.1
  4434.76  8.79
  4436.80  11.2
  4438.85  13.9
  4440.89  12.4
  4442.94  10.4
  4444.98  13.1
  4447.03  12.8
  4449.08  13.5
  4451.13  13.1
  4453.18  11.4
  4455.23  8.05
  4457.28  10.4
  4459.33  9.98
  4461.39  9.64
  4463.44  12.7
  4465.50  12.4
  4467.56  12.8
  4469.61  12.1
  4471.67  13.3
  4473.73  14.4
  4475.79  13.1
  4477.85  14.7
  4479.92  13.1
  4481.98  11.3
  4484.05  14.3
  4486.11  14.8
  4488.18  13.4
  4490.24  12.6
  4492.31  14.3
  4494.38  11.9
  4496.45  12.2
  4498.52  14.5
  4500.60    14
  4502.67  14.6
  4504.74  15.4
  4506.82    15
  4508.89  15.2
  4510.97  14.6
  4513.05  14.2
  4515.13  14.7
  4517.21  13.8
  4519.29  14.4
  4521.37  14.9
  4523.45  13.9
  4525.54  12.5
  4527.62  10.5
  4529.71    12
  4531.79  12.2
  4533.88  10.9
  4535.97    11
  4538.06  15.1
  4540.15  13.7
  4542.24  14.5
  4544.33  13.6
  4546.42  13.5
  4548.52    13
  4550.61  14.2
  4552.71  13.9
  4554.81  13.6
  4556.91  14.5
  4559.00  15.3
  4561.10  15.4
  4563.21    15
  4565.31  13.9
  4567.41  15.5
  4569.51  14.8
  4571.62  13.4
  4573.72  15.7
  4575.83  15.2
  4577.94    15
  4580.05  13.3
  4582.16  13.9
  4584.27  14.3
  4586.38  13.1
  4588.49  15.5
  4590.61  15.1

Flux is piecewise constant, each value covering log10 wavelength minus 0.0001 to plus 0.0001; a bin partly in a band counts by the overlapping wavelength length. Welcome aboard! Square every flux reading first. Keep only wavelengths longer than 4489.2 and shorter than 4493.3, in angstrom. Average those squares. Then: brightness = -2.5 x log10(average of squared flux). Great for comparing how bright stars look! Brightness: -5.65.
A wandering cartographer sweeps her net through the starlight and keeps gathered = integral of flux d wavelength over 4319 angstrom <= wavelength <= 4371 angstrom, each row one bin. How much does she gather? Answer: 578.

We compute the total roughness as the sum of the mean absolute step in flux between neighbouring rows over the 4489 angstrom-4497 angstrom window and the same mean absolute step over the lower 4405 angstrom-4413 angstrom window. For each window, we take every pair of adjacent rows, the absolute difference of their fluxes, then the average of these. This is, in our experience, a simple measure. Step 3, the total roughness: 2.9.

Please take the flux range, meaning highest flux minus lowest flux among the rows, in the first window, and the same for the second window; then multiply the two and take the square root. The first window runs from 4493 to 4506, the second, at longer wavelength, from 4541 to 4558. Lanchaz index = 2.3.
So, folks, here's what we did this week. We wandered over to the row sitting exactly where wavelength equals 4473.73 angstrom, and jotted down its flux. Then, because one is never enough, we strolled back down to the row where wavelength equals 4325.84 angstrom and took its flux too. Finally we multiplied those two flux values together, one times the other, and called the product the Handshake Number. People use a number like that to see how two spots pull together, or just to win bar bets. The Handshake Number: 76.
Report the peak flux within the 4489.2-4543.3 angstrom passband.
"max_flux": 15.4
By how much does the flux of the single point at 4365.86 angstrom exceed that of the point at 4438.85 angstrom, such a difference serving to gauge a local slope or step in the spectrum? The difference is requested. -1.3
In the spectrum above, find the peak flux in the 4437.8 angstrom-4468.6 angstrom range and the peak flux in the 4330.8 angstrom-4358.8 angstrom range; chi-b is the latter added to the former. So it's 26.9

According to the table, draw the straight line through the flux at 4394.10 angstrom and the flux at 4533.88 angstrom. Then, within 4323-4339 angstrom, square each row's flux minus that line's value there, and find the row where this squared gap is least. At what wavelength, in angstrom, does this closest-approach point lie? 4327.83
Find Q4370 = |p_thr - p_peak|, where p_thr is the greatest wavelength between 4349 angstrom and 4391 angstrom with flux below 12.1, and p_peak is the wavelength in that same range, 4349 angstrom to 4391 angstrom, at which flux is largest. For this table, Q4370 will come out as 28.2 angstrom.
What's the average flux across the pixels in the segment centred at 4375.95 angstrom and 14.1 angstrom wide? 9.9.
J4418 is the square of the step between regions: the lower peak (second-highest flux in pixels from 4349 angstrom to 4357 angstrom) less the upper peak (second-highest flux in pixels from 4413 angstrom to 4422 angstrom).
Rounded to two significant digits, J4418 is 1.4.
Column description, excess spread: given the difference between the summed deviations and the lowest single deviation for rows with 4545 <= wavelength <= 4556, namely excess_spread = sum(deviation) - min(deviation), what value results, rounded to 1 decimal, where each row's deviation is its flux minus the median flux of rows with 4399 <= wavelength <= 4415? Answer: 14.2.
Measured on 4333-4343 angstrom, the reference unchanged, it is 5.4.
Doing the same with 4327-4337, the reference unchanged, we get 8.7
